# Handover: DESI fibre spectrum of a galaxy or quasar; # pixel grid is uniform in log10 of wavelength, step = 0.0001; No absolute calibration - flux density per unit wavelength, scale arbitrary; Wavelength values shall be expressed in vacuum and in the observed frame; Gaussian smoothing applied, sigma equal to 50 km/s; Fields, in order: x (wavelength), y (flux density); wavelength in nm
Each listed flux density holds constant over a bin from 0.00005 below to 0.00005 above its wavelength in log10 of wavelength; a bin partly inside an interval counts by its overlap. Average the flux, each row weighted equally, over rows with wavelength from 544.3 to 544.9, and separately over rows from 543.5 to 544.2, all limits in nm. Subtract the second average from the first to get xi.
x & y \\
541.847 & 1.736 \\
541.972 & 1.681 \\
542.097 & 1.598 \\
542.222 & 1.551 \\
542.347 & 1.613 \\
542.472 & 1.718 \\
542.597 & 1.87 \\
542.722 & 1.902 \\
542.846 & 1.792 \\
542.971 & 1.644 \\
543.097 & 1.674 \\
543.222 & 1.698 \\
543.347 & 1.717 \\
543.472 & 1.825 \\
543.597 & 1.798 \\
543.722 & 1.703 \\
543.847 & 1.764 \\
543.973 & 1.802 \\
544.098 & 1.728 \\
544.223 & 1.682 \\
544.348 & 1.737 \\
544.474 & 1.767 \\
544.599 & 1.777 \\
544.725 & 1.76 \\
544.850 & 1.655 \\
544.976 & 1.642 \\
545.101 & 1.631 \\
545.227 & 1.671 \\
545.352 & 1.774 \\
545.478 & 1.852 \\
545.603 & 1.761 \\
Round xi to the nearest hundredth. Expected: -0.02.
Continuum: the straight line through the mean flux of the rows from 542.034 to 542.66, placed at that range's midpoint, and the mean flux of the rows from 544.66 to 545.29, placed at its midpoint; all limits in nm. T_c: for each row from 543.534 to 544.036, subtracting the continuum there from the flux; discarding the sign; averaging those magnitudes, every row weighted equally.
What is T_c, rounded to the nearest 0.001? 0.096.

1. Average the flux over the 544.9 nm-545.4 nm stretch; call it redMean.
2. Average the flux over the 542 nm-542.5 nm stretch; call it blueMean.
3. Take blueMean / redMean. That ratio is 0.96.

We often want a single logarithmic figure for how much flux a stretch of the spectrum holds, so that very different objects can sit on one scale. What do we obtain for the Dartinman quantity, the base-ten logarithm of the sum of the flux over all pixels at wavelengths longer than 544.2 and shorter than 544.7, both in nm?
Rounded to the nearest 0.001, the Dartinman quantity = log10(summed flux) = 0.843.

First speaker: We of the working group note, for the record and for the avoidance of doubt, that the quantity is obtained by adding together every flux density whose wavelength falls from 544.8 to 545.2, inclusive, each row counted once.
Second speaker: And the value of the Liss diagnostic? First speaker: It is 5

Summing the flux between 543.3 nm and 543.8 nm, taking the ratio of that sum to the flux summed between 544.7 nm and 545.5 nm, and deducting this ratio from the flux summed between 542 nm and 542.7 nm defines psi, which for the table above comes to 7.8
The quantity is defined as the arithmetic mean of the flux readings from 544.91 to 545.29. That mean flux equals 1.65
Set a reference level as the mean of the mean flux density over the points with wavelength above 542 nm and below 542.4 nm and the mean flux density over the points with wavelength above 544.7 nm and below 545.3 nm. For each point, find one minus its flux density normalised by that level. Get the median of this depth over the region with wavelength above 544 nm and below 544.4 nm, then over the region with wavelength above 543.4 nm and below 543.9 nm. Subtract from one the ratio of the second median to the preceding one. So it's -0.5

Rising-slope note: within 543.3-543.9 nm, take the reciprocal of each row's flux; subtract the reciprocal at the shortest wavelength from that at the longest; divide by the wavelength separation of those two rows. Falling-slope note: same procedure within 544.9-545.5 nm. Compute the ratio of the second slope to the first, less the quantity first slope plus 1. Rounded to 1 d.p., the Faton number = 3.5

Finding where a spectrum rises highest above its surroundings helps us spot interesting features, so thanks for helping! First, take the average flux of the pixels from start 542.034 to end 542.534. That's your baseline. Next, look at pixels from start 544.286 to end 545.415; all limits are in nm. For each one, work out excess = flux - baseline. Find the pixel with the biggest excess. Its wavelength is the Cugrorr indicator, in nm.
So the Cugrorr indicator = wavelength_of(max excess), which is 544.599 nm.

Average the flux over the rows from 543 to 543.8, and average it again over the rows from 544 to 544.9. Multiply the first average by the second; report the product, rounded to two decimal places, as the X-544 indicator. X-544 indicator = 3.00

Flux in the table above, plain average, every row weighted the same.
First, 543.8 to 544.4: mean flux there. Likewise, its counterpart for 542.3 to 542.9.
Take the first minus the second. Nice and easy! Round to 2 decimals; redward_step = -0.04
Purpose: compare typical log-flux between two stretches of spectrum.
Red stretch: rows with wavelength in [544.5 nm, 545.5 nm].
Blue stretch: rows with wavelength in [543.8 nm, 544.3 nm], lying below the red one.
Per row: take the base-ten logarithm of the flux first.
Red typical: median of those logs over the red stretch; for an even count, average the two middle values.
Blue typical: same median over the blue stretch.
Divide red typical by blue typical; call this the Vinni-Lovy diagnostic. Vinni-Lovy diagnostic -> 0.97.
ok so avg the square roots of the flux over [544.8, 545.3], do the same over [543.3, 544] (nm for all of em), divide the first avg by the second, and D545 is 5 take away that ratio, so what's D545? 4.03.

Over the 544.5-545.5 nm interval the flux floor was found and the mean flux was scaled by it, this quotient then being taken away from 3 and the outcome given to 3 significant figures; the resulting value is 1.95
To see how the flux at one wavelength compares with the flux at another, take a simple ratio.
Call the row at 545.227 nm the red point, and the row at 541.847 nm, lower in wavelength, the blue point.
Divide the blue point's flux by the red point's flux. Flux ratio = 1.04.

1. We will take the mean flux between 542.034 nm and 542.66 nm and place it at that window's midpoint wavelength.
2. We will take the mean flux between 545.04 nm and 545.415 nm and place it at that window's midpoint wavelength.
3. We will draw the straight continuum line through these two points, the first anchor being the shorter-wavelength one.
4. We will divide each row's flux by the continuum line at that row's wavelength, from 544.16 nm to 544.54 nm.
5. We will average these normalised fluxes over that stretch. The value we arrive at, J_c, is 1.03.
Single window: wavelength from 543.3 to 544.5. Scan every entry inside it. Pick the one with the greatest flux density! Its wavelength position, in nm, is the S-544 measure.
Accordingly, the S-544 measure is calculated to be 543.472 nm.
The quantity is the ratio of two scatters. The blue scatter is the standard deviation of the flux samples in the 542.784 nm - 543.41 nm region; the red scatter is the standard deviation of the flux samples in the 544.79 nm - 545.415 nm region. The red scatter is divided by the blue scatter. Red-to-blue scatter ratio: 1.03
